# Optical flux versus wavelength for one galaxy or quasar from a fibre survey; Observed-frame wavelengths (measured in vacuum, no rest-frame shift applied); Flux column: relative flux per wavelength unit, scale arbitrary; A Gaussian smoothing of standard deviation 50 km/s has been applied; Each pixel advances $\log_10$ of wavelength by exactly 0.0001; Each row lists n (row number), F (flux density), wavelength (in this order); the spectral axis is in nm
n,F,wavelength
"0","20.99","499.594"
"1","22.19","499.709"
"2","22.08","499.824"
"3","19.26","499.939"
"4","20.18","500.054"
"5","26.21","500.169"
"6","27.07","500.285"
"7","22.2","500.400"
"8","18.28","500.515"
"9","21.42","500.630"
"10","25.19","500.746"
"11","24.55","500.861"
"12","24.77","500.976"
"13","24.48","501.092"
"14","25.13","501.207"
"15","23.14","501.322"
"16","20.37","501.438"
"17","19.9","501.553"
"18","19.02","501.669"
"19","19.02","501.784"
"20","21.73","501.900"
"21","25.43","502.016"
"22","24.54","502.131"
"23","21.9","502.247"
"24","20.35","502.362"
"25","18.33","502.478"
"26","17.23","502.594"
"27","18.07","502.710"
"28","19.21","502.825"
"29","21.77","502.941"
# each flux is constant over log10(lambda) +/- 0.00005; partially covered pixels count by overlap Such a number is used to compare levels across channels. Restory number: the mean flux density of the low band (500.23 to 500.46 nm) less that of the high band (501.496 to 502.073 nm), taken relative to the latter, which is 0.17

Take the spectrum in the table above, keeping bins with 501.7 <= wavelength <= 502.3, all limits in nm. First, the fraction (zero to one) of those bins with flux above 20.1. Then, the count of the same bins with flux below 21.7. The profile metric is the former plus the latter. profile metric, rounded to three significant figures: 1.80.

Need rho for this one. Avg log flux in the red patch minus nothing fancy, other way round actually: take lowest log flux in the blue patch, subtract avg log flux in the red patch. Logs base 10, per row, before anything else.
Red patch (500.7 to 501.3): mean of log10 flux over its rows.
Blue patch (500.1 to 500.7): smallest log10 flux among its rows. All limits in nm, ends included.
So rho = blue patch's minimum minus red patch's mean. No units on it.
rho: -0.13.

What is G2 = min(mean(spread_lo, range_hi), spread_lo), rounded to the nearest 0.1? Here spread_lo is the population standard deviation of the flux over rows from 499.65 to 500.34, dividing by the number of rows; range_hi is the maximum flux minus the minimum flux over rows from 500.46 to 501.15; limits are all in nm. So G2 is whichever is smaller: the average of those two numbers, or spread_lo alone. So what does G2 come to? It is 2.9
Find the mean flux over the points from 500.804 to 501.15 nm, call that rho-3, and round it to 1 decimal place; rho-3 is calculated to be 24.6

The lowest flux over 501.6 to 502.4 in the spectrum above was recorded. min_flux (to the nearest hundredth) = 19.02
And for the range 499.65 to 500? 19.26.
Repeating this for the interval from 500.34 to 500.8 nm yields 18.28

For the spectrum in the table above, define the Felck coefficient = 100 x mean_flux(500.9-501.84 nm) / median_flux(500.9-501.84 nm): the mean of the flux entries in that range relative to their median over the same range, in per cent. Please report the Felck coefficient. 101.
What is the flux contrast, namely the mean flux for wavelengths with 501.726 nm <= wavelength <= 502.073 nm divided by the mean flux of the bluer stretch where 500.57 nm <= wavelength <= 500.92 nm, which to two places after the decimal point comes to 0.93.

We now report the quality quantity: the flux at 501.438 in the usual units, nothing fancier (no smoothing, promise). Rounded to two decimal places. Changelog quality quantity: 20.37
